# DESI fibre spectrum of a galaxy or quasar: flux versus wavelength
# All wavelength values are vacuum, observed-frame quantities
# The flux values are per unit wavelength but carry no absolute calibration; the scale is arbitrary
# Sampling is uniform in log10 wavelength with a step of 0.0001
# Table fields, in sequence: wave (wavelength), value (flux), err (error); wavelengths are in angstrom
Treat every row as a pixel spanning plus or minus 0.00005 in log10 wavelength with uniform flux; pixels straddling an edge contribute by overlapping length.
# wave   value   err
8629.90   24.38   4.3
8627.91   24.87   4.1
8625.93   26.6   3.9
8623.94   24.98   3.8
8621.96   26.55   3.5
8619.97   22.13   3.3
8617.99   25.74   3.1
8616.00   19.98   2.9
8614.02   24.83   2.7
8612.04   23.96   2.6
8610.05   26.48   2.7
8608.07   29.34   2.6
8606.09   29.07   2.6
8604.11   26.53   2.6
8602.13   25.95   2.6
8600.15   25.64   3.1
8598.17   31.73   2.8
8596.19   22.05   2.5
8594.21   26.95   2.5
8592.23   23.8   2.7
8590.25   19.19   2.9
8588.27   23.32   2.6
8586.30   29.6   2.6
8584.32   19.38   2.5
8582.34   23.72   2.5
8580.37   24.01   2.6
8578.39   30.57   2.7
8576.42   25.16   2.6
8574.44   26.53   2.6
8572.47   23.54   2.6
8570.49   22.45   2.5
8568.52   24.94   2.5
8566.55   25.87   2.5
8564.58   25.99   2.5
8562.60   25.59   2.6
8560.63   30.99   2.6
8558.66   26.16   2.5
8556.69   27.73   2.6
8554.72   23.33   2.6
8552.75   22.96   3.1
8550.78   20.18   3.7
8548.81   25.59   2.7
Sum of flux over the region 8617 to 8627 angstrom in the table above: 126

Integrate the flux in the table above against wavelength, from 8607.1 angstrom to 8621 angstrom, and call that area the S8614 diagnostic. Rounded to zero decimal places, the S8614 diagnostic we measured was 342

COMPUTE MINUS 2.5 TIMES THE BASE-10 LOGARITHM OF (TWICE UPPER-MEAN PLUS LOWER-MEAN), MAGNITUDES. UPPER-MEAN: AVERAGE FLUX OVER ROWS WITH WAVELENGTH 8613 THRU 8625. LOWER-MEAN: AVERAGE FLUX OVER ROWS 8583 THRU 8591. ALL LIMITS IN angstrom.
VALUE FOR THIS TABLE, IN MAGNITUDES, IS -4.63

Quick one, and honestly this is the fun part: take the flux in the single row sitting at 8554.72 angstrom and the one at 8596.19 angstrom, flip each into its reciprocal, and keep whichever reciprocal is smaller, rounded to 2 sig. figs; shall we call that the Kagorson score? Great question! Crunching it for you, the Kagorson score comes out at 0.043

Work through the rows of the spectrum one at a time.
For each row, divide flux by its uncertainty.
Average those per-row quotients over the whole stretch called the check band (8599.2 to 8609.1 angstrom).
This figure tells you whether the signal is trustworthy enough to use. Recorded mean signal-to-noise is 10.2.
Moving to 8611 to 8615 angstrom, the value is 9.2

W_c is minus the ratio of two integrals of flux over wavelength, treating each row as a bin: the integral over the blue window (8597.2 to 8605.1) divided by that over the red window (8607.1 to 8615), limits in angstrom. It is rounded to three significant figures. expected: -1.05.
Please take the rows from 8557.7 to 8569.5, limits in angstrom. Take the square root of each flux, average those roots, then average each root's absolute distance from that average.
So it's 0.14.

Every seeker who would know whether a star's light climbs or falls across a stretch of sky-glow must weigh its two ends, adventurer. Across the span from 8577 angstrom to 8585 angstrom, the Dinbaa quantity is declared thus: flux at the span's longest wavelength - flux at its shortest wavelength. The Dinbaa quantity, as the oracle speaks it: -11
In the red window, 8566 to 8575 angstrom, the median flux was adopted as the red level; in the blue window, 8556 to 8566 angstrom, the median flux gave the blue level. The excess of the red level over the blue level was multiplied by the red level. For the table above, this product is -30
